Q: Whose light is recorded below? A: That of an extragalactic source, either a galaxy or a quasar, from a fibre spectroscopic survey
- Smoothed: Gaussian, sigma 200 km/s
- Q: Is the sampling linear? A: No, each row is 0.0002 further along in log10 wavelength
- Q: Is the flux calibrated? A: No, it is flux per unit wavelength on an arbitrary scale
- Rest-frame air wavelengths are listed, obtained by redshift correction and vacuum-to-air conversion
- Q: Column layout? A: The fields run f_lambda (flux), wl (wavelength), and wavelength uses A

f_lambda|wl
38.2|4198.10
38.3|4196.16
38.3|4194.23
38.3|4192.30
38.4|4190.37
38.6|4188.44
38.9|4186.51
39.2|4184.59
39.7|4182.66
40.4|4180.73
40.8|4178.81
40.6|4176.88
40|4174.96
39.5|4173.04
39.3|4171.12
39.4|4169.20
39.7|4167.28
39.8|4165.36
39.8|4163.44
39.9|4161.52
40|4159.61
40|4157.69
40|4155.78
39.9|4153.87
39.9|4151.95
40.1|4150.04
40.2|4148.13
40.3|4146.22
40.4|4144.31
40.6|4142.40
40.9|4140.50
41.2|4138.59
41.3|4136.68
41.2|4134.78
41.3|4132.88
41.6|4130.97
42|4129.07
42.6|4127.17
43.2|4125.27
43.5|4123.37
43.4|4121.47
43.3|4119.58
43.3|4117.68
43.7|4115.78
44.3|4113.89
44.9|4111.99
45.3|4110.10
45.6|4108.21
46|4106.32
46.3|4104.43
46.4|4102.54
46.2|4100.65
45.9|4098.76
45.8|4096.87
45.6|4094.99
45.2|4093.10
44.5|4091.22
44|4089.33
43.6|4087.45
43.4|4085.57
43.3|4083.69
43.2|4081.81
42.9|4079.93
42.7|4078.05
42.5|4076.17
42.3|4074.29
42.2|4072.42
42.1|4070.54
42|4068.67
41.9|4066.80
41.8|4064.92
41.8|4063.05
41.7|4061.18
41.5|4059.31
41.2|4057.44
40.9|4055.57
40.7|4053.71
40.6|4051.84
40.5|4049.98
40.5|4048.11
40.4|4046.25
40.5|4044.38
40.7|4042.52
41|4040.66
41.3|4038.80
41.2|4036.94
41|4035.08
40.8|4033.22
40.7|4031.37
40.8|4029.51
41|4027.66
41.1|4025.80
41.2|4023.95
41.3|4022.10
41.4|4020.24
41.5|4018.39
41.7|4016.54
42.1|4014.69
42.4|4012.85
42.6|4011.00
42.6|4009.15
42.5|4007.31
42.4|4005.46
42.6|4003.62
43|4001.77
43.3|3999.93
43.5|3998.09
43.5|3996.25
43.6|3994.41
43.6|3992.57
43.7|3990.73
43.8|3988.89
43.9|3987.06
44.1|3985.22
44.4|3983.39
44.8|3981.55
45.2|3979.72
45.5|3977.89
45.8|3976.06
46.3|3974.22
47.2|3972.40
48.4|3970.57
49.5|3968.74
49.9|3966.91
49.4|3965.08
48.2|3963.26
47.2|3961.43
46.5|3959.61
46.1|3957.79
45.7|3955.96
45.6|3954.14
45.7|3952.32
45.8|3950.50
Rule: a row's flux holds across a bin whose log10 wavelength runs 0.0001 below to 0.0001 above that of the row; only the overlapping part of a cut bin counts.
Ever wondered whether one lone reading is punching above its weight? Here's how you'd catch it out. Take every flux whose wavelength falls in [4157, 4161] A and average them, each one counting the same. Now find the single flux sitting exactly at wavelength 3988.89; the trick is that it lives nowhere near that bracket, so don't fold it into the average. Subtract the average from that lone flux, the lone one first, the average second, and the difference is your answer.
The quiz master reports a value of 3.8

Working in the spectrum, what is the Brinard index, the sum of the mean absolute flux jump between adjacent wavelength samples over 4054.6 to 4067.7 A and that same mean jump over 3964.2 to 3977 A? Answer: 0.9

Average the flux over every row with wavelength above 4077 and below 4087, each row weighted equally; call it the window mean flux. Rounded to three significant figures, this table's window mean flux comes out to 43.1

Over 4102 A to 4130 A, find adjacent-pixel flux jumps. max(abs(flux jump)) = 0.6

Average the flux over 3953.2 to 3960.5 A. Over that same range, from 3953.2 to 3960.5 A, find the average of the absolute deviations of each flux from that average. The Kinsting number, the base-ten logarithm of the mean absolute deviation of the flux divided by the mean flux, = -2.2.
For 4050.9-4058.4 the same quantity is -2.3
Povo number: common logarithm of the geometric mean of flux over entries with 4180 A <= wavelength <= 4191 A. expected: 1.59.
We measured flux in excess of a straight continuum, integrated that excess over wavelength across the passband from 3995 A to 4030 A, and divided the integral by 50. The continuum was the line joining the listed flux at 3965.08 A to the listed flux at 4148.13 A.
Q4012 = -3.4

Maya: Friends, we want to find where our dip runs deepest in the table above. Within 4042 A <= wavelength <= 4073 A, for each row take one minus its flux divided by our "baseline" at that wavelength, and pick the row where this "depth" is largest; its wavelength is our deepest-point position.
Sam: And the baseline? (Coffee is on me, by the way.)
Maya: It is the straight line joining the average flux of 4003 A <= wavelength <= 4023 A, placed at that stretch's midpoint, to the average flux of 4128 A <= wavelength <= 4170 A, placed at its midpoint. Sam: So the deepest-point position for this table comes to 4046.25 A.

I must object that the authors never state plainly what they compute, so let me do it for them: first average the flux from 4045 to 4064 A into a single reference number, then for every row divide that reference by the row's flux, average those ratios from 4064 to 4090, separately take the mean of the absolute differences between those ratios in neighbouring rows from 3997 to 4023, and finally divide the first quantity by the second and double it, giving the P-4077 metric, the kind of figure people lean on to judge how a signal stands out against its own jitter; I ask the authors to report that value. 421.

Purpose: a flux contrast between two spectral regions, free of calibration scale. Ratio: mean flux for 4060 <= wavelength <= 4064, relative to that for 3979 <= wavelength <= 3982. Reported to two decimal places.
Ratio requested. 0.93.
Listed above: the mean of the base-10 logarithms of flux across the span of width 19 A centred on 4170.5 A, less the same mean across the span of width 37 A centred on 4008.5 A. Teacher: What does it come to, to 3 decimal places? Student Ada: -0.027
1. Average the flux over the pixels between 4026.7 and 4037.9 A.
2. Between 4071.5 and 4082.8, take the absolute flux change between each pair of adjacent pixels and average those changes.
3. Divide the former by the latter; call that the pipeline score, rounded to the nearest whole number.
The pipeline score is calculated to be 205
